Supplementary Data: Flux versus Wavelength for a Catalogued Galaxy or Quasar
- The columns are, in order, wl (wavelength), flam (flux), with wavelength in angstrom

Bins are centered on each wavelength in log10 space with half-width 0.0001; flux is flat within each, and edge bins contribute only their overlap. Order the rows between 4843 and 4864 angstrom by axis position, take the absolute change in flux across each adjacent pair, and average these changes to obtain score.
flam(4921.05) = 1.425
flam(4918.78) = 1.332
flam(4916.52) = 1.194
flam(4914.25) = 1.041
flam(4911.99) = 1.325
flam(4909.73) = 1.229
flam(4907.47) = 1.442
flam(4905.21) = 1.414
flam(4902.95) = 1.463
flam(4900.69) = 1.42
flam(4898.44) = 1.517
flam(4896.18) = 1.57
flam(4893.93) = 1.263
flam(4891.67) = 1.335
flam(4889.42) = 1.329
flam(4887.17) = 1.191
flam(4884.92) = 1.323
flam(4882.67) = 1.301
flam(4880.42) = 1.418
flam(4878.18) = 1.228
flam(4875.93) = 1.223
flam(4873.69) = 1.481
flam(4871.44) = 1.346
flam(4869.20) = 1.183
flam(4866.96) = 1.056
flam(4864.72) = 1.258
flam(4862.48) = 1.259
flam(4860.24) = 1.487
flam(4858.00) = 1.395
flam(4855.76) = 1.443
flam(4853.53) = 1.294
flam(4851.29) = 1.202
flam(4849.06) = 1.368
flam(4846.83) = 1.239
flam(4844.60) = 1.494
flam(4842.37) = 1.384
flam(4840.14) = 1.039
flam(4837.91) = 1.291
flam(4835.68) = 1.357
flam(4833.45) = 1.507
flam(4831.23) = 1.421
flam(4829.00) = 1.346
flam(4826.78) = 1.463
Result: 0.145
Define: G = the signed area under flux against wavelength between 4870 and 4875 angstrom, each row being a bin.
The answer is 7.0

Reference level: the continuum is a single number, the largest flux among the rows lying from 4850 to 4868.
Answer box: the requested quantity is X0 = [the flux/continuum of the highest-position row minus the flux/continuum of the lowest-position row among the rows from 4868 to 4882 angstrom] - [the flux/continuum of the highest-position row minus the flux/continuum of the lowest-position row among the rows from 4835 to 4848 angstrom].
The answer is 0.24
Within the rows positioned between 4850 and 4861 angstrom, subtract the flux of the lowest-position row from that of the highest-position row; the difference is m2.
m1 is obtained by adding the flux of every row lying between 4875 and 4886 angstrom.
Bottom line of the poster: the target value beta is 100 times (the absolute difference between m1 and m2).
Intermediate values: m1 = 6.49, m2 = 0.3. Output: 621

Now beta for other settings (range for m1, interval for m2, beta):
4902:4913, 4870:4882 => 680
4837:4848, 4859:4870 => 675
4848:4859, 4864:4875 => 648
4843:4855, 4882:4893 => 656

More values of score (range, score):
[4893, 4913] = 0.111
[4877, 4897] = 0.123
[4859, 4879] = 0.140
